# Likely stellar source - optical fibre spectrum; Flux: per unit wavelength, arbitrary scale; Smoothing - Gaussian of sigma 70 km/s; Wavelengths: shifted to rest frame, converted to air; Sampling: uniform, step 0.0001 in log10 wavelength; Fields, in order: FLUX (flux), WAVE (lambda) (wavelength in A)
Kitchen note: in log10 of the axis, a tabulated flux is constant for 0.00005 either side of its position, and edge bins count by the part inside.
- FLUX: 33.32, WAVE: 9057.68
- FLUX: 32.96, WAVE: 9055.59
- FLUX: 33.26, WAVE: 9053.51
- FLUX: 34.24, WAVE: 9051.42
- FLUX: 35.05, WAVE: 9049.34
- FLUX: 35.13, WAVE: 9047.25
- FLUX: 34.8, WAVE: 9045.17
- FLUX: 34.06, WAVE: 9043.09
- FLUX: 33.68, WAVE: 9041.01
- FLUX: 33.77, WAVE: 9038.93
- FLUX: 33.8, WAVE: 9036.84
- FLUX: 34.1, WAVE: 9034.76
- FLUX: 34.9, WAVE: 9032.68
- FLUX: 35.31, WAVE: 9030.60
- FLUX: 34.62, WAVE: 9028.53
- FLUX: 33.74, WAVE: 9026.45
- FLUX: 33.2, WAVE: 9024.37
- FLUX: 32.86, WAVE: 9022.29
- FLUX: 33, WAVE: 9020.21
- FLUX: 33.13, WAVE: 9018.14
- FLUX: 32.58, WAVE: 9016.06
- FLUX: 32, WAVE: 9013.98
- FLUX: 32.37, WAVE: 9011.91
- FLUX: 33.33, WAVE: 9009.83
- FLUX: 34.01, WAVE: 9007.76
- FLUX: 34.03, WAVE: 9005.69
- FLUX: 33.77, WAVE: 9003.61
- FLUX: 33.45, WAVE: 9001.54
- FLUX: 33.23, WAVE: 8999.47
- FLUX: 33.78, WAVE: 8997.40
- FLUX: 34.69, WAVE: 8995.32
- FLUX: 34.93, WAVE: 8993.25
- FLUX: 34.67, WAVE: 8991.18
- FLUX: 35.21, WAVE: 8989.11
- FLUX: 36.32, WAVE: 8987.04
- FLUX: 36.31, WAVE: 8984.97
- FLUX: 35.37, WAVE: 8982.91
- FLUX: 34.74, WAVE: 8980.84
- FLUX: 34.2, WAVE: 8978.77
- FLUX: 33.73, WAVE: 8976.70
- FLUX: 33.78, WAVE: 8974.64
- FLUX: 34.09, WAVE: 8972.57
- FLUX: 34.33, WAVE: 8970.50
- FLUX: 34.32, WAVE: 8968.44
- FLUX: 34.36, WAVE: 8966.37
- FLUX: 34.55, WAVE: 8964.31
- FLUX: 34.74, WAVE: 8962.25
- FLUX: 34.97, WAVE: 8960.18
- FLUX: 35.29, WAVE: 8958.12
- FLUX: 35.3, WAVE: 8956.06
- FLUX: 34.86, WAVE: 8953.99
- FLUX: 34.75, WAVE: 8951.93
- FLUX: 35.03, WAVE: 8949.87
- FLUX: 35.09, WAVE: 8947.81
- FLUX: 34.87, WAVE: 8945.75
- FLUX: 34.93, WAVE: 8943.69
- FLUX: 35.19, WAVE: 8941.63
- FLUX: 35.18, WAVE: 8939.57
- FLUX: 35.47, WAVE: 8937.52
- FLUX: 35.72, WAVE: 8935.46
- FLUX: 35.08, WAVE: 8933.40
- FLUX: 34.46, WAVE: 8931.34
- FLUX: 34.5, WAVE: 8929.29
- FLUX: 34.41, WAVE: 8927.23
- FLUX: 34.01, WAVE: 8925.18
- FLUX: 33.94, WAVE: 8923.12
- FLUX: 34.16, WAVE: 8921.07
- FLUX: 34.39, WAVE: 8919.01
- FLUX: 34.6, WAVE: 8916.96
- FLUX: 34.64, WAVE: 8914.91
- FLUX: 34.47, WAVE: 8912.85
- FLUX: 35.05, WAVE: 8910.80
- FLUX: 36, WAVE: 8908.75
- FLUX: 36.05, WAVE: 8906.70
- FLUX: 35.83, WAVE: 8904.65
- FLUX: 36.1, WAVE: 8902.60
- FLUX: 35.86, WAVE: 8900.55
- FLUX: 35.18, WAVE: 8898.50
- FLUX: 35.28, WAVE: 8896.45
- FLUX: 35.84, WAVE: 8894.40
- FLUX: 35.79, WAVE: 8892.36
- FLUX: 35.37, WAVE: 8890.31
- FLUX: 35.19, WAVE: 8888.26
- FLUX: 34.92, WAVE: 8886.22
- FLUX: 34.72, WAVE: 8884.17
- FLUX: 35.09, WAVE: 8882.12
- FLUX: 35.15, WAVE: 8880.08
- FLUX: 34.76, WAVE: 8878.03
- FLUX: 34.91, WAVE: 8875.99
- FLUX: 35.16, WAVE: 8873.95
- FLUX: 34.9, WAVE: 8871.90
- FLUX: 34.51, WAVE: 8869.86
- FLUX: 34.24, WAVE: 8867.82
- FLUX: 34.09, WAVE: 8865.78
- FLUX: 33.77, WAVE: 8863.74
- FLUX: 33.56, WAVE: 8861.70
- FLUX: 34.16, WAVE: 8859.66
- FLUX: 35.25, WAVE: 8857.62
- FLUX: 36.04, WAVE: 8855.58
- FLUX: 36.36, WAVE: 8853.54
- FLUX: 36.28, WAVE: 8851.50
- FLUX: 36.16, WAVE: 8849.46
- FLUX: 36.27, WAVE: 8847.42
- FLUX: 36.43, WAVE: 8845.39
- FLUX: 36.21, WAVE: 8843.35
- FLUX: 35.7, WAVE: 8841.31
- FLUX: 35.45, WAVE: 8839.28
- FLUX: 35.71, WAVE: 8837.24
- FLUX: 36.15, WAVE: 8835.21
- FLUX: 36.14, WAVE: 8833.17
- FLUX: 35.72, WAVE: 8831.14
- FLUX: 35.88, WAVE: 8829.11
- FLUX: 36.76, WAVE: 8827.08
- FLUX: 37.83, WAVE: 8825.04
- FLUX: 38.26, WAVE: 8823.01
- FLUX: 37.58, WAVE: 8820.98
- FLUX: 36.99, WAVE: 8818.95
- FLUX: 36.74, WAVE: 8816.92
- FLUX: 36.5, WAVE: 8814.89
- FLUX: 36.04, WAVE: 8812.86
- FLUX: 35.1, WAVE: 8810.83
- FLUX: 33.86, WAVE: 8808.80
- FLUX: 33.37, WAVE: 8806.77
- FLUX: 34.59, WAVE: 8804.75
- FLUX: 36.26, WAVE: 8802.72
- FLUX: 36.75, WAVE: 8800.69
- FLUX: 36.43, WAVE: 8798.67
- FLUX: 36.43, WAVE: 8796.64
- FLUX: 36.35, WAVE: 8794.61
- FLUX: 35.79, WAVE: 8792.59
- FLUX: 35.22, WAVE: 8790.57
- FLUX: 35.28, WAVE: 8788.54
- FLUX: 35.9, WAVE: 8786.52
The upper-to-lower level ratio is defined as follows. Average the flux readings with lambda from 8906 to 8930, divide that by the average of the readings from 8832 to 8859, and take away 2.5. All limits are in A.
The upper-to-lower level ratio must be -1.54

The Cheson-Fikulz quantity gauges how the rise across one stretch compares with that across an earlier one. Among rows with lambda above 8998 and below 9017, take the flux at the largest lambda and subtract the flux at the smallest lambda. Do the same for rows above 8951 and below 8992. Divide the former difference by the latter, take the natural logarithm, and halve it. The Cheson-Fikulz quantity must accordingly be 1.0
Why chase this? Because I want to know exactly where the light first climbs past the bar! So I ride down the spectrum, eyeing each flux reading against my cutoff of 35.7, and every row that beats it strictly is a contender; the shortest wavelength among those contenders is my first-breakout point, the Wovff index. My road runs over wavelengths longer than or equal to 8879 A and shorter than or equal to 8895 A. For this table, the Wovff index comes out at 8892.36 A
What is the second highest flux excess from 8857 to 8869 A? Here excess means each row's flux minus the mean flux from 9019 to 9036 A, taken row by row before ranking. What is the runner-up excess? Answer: 0.27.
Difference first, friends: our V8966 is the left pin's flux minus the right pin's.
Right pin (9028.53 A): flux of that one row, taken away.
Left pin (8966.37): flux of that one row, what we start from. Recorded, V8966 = -0.3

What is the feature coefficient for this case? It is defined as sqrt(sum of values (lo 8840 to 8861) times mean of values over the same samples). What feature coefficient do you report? 113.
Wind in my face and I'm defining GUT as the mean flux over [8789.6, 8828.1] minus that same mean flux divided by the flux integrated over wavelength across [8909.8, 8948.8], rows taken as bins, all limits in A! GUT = 36.1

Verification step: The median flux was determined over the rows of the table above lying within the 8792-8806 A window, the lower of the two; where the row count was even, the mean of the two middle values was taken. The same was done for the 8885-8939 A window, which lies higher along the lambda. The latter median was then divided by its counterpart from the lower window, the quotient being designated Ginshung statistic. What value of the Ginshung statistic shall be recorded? 0.97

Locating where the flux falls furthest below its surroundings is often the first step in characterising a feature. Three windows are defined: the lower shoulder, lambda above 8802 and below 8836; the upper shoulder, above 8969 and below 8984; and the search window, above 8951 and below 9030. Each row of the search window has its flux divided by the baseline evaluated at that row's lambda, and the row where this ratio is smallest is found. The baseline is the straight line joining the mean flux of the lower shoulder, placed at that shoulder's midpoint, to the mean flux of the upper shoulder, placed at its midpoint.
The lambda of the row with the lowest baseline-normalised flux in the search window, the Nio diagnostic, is 9013.98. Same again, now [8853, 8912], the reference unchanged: 8861.70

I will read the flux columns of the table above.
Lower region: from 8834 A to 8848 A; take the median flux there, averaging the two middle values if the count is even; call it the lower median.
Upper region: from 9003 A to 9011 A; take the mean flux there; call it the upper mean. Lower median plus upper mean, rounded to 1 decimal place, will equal 69.9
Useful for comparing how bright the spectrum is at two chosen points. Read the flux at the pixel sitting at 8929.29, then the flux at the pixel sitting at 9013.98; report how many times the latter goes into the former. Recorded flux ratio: 1.08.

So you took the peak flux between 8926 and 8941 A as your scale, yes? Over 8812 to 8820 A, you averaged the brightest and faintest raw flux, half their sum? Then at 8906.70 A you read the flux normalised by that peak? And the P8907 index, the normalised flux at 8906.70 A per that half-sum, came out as 0.0276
